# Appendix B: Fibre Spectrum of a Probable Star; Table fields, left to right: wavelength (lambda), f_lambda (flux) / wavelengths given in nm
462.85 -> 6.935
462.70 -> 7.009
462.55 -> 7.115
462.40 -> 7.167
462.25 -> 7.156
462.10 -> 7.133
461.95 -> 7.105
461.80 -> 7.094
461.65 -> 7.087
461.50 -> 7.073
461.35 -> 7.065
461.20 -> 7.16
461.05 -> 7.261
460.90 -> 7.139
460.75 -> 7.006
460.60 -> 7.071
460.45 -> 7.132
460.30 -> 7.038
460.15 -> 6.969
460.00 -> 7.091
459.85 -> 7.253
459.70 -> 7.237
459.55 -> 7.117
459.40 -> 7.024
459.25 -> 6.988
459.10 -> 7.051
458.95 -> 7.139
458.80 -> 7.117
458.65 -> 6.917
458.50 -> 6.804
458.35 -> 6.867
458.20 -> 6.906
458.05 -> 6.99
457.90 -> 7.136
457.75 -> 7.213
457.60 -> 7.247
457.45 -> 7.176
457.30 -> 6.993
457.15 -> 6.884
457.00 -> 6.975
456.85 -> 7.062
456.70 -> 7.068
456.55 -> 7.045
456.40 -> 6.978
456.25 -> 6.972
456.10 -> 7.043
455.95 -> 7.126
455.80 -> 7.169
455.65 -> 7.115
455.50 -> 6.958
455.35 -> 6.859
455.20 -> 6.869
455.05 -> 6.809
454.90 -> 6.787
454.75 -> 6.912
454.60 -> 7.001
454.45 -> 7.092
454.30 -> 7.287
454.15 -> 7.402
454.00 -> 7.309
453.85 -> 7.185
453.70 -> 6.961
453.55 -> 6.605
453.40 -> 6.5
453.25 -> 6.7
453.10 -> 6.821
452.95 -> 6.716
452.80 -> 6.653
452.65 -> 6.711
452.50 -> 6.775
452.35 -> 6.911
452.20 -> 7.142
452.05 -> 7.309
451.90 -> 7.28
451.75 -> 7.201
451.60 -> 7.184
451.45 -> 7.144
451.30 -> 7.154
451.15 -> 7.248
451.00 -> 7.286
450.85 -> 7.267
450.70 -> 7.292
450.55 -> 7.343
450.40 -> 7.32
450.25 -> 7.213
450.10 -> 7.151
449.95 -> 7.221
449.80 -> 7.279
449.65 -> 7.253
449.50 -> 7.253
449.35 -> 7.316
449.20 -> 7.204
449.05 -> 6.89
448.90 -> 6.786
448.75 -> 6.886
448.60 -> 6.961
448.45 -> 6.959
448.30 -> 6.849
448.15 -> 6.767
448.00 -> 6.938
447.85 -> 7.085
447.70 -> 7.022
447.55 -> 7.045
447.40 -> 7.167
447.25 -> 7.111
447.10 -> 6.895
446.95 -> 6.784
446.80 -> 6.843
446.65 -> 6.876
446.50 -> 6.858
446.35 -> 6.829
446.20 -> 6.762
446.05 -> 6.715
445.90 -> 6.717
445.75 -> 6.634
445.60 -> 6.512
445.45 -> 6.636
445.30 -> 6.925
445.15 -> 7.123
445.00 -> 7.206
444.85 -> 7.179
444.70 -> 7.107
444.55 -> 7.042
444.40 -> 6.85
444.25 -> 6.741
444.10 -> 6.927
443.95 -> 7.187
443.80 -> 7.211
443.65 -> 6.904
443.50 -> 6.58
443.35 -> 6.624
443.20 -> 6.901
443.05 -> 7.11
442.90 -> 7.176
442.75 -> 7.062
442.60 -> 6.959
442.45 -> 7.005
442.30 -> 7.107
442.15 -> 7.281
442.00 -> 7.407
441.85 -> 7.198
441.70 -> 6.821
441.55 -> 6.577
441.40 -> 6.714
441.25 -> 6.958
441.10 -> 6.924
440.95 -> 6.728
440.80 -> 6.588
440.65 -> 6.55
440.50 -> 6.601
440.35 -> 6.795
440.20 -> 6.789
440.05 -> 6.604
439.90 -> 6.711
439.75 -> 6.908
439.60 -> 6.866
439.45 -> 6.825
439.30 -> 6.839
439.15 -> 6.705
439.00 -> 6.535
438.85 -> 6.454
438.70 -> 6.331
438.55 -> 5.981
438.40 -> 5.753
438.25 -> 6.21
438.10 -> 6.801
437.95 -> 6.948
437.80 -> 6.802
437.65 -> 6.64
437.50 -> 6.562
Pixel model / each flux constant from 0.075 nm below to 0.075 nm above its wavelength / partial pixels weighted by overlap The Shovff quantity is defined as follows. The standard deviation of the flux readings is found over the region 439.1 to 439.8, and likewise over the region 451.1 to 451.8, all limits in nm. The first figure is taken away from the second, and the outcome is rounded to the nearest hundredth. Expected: -0.03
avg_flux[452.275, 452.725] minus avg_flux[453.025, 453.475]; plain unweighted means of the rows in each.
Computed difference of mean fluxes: 0.13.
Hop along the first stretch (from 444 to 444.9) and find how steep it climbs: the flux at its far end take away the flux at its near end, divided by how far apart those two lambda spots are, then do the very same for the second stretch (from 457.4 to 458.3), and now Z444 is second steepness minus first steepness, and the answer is -0.7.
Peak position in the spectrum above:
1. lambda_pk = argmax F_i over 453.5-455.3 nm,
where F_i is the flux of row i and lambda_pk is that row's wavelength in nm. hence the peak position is 454.15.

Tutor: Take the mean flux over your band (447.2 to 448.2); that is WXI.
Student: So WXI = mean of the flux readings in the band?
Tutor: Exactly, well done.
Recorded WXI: 7.02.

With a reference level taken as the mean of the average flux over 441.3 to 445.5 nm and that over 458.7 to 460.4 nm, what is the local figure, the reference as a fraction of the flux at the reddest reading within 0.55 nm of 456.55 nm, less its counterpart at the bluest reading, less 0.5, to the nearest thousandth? -0.490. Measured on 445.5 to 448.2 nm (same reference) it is -0.541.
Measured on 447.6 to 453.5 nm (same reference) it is -0.420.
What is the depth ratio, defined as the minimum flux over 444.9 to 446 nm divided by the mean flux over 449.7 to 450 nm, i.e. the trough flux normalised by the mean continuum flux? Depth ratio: 0.898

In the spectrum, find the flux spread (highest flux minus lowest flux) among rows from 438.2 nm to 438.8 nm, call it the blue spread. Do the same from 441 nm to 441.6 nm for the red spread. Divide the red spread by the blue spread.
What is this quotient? 0.66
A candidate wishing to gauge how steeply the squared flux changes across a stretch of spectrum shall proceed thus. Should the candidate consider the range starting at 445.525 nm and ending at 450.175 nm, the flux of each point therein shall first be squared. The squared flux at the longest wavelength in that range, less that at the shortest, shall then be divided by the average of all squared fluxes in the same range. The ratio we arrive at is 0.18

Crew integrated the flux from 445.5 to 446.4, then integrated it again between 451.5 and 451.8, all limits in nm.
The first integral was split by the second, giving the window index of 2.8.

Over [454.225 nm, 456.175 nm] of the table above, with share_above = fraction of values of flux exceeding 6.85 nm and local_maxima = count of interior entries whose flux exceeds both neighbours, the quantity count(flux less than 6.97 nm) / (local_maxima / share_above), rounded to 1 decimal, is 2.5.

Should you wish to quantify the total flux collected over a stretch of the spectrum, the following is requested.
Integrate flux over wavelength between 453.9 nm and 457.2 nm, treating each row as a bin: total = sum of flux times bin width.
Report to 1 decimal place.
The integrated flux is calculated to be 23.2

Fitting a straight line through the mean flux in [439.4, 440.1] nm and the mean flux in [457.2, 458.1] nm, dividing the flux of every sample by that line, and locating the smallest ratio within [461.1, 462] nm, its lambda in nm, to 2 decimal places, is 461.35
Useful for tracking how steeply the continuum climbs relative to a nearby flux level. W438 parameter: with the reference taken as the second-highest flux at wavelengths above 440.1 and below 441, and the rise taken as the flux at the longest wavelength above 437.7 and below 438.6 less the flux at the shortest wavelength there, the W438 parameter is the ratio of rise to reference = -0.121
